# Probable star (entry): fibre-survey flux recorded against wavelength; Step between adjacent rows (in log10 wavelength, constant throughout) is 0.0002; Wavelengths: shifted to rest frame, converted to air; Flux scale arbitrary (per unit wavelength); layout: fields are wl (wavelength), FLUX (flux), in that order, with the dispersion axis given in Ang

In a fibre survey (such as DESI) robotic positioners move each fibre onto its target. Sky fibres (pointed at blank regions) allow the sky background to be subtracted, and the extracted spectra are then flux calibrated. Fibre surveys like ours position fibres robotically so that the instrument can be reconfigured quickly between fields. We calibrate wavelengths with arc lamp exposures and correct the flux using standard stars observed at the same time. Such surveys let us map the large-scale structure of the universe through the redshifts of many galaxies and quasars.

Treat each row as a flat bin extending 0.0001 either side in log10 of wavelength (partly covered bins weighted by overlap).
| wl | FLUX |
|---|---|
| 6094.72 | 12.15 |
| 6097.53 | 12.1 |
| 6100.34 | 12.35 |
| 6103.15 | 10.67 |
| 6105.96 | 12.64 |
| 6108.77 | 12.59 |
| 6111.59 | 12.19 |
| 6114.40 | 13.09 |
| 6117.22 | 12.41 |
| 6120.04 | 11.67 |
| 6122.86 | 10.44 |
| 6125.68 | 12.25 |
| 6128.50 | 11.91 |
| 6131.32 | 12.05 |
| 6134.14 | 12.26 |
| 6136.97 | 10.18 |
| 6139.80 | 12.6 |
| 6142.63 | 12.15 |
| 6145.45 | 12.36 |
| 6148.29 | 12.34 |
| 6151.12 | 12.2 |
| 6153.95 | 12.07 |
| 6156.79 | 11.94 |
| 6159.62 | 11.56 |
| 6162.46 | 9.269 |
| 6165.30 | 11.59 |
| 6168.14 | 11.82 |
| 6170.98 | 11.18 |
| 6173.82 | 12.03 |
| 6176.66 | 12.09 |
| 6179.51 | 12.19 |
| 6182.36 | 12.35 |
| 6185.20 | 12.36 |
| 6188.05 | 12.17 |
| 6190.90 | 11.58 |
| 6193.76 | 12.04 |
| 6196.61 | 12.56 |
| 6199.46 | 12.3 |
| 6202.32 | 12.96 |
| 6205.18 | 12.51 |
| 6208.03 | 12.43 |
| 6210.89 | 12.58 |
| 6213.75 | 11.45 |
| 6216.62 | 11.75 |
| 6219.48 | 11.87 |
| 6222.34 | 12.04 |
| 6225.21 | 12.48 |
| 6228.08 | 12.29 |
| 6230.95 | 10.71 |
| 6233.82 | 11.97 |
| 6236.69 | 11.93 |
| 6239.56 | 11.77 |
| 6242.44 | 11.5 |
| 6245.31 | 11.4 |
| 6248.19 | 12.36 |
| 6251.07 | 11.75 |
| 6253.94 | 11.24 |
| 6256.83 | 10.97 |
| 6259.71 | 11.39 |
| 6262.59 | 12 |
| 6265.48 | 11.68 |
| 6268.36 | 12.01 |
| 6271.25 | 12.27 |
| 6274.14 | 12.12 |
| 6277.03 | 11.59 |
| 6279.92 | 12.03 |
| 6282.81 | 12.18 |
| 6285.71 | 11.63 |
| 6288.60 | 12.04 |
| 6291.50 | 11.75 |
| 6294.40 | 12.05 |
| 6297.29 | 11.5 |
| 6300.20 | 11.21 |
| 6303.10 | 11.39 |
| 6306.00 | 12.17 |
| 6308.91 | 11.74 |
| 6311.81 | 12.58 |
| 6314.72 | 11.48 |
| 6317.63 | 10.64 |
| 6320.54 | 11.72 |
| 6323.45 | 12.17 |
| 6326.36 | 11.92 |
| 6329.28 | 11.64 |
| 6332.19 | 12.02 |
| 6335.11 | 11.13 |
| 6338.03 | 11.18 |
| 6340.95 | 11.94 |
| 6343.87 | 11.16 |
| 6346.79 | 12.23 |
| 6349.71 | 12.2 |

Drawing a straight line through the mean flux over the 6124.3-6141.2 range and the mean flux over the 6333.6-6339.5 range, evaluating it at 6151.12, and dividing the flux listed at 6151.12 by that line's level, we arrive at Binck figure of 1.03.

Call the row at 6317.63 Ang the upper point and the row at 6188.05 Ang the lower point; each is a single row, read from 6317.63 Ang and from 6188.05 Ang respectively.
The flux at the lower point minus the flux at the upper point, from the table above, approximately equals 1.5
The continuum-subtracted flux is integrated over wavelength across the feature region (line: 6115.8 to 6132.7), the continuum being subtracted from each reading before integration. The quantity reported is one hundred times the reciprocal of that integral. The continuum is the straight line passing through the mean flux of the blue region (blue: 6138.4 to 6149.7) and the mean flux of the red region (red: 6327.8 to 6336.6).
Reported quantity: -9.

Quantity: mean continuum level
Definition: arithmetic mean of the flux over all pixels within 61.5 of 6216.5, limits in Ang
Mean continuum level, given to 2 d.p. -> 11.86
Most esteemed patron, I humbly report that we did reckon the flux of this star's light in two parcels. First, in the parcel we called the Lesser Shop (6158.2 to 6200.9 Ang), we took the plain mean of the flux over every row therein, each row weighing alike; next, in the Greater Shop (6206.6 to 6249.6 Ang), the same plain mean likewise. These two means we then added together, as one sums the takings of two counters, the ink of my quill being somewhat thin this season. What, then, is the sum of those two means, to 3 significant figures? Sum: 23.7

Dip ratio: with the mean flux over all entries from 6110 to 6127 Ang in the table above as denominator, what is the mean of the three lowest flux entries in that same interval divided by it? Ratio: 0.952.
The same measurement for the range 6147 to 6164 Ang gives 0.945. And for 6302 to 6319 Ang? 0.957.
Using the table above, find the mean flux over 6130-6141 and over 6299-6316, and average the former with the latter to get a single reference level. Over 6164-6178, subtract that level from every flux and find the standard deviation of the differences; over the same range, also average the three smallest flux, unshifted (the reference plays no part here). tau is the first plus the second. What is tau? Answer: 11.9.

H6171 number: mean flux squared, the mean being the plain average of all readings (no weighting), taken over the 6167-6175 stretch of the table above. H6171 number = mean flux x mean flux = 136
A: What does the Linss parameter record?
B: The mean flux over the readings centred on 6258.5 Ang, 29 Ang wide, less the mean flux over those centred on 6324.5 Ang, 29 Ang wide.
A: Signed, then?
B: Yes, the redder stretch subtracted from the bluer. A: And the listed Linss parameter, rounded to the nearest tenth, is 0.1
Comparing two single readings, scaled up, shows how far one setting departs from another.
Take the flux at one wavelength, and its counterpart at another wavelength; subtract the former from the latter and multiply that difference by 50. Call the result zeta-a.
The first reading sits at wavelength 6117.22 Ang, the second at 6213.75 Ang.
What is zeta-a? -48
